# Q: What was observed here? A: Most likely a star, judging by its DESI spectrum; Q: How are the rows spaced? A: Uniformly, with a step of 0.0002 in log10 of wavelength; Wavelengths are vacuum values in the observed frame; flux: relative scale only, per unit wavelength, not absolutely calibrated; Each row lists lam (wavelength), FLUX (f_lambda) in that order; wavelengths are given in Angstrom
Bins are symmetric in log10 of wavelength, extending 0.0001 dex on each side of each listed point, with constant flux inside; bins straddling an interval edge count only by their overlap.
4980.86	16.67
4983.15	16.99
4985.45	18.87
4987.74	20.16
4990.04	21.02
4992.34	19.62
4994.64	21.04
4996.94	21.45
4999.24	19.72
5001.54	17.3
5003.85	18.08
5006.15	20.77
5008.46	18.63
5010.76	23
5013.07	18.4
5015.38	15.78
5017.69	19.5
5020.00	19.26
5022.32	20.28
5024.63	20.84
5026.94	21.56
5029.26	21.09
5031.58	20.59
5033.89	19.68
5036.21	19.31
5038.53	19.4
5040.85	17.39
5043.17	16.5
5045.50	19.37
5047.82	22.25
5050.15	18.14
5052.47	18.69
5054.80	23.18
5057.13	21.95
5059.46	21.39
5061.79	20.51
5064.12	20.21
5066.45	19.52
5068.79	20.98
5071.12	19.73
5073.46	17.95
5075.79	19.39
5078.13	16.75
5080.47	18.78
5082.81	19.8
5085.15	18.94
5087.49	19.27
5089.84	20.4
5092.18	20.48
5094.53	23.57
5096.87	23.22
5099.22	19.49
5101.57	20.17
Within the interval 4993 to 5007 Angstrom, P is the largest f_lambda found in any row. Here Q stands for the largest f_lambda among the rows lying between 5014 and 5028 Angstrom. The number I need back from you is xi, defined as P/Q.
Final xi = 0.99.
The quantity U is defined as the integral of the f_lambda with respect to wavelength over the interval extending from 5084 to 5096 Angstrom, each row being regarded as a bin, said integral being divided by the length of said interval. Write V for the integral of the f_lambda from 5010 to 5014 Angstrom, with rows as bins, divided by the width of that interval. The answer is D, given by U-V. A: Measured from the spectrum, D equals 0.0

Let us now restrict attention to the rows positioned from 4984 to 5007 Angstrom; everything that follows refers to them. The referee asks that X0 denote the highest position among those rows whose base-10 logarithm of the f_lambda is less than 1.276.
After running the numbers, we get 5003.85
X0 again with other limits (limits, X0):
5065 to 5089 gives 5080.47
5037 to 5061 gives 5052.47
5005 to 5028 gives 5015.38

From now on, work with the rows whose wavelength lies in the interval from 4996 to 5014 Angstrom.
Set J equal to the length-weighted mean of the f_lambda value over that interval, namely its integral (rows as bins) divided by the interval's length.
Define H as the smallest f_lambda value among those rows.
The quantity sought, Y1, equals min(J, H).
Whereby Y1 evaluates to 17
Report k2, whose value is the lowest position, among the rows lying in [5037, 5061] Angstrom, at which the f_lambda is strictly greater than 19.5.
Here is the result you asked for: 5047.82 Angstrom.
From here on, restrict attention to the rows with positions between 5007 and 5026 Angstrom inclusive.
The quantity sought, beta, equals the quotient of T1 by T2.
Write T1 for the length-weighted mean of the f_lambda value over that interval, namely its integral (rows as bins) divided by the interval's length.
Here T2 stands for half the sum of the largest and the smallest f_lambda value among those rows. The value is 1.01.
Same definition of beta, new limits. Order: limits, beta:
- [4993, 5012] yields 0.99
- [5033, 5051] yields 0.98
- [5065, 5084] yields 1.01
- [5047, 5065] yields 1.01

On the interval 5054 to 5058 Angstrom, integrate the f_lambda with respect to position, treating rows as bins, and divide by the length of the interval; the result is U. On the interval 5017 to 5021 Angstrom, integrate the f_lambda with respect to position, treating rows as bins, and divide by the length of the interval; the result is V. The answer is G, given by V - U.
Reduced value -3.2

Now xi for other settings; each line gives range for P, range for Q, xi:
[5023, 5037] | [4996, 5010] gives 1.01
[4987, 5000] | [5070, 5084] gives 1.08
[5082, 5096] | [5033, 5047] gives 1.20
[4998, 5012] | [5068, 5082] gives 1.10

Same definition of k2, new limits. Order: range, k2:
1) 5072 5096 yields 5082.81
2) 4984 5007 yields 4987.74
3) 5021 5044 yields 5022.32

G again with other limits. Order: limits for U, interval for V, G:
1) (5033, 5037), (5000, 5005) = -1.6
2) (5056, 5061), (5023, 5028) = -0.4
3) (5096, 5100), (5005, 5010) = -1.4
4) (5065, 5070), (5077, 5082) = -2.3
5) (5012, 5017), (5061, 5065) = 3.1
